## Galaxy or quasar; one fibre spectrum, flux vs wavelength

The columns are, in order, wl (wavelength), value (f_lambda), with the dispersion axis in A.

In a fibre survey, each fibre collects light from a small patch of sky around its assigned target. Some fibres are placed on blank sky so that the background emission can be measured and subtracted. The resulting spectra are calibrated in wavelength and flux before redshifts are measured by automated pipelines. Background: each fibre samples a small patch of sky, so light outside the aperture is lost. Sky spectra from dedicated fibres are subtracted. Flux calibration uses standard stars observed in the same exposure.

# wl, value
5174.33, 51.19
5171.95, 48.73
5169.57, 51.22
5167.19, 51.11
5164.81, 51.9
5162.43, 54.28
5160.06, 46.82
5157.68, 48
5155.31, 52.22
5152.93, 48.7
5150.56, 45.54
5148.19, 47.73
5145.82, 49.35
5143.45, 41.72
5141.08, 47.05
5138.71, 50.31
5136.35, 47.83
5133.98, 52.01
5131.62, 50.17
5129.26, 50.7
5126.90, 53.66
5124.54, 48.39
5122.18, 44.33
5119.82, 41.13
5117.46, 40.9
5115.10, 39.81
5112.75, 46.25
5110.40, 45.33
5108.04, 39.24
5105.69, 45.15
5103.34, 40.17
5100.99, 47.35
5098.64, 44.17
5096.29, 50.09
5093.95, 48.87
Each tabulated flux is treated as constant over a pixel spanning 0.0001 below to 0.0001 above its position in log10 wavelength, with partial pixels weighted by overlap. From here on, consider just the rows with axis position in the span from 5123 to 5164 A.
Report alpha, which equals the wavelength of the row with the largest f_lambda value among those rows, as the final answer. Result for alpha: 5162.43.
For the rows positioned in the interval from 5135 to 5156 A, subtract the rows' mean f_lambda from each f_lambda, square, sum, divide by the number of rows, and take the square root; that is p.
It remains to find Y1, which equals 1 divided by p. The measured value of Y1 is 0.354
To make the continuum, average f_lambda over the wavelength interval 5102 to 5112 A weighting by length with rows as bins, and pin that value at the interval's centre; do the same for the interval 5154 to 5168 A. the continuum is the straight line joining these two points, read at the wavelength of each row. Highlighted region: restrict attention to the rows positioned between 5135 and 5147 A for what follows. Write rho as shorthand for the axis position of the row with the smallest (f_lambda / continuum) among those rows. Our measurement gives 5143.45 A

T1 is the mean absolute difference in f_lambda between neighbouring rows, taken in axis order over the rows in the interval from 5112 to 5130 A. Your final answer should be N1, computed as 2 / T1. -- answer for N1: 0.60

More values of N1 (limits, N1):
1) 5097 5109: 0.38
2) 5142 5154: 0.55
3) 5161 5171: 1.83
